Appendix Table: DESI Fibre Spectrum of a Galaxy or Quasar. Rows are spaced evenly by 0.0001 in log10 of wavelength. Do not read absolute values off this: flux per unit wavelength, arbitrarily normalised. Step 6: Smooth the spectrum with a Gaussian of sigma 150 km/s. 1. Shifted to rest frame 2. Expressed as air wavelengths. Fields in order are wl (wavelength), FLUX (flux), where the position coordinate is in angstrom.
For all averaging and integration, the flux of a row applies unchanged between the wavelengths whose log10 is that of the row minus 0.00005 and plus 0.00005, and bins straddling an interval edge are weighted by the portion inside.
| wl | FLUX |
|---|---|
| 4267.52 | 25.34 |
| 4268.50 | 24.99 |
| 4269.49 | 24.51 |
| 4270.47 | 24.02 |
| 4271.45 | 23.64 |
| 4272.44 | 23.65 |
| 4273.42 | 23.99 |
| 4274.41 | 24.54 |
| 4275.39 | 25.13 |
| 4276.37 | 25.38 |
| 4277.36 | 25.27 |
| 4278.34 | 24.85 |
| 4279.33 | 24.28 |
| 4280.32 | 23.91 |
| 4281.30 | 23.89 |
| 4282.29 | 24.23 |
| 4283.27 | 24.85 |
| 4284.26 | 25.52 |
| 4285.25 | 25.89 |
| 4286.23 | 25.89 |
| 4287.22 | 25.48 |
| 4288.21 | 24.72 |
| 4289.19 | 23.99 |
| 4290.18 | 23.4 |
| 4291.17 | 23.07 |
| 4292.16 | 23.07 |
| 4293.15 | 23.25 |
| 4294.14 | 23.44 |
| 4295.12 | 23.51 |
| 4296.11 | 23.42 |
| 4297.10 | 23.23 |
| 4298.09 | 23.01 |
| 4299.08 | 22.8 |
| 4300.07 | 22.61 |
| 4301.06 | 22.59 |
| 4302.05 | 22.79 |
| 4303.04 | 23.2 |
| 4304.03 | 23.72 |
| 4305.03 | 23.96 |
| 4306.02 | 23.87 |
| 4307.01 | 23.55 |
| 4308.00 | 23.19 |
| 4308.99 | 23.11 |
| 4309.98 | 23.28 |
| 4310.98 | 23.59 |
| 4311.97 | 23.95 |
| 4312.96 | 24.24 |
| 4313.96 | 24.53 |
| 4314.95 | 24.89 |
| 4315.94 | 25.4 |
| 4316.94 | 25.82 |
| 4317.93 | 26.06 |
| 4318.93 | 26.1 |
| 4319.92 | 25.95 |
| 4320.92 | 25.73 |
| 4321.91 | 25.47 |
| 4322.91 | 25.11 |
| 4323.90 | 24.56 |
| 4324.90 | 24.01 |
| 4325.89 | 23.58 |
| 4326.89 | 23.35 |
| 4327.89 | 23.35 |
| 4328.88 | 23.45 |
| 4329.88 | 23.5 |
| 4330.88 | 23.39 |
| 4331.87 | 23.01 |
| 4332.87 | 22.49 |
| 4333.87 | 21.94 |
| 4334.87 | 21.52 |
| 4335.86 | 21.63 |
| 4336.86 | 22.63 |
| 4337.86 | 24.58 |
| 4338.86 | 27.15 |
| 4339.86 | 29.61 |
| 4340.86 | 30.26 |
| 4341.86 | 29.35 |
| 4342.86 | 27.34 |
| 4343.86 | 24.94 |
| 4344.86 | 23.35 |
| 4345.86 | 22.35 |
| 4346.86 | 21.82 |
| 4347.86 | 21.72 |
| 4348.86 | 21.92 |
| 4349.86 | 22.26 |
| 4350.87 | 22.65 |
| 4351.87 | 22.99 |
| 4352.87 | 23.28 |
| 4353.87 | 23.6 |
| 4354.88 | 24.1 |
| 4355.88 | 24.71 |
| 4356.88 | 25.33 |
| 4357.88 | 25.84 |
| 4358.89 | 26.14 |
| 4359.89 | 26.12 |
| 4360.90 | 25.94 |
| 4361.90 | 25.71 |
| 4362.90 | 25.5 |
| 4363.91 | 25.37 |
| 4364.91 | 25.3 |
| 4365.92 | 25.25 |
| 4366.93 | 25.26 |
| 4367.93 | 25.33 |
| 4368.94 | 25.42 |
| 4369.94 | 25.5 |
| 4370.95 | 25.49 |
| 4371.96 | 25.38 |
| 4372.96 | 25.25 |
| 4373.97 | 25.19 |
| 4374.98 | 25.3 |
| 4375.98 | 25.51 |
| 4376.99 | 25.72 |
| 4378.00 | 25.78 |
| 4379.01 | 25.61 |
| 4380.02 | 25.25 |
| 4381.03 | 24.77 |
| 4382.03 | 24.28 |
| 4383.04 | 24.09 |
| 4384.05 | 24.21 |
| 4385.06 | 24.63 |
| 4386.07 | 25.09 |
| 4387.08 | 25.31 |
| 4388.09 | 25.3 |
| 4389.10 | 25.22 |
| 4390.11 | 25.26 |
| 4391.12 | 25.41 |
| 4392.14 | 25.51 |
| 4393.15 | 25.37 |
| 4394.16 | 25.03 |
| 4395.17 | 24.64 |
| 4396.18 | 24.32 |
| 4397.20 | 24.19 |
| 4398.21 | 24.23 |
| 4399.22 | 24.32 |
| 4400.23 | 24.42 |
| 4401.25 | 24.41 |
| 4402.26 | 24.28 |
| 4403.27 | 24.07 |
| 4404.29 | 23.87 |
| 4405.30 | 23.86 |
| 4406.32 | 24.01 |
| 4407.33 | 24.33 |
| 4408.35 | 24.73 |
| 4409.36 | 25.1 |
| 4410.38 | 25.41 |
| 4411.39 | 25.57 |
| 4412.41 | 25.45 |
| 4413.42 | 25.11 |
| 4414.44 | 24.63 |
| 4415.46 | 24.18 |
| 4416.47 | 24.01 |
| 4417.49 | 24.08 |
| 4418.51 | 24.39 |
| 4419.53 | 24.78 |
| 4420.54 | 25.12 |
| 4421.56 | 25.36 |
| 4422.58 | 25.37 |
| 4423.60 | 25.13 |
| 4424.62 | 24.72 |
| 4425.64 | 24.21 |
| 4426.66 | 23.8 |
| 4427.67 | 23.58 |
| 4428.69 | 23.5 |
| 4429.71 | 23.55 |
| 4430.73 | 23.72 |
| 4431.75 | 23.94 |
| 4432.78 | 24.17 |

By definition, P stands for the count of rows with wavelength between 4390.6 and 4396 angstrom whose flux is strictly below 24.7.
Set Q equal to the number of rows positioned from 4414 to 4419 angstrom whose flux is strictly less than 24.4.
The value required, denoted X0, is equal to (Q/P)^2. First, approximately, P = 1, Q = 4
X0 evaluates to 16.0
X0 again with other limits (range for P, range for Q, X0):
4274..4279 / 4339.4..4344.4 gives 0.0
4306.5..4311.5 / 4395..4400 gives 0.6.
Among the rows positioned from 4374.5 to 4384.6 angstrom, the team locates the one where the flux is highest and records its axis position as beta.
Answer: 4378.00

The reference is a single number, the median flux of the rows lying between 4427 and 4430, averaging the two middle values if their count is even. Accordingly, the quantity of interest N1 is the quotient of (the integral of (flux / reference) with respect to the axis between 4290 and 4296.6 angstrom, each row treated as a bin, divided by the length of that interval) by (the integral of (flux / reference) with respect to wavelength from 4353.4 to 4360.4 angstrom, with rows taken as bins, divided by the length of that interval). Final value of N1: 0.93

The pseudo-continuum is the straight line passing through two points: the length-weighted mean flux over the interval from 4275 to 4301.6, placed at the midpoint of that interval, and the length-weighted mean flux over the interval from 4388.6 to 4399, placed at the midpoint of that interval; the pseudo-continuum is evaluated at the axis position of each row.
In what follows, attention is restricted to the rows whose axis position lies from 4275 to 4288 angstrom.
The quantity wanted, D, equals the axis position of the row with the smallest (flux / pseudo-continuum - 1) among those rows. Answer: 4281.30 angstrom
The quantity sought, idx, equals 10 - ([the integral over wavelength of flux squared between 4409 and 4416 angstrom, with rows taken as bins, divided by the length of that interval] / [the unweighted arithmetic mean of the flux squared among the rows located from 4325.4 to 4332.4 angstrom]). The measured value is 8.85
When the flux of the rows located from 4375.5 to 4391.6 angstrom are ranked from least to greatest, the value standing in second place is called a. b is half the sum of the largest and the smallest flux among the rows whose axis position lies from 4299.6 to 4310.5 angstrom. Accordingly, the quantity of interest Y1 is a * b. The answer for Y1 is 563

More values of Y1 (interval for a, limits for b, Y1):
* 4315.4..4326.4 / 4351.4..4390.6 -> 590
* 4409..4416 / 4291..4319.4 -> 600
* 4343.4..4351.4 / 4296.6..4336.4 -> 520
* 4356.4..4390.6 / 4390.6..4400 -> 602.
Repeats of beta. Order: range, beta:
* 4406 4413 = 4411.39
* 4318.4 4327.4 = 4318.93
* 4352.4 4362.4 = 4358.89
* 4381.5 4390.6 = 4387.08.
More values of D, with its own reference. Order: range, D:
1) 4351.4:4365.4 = 4351.87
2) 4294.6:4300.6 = 4300.07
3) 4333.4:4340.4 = 4334.87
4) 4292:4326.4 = 4301.06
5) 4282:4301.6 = 4301.06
